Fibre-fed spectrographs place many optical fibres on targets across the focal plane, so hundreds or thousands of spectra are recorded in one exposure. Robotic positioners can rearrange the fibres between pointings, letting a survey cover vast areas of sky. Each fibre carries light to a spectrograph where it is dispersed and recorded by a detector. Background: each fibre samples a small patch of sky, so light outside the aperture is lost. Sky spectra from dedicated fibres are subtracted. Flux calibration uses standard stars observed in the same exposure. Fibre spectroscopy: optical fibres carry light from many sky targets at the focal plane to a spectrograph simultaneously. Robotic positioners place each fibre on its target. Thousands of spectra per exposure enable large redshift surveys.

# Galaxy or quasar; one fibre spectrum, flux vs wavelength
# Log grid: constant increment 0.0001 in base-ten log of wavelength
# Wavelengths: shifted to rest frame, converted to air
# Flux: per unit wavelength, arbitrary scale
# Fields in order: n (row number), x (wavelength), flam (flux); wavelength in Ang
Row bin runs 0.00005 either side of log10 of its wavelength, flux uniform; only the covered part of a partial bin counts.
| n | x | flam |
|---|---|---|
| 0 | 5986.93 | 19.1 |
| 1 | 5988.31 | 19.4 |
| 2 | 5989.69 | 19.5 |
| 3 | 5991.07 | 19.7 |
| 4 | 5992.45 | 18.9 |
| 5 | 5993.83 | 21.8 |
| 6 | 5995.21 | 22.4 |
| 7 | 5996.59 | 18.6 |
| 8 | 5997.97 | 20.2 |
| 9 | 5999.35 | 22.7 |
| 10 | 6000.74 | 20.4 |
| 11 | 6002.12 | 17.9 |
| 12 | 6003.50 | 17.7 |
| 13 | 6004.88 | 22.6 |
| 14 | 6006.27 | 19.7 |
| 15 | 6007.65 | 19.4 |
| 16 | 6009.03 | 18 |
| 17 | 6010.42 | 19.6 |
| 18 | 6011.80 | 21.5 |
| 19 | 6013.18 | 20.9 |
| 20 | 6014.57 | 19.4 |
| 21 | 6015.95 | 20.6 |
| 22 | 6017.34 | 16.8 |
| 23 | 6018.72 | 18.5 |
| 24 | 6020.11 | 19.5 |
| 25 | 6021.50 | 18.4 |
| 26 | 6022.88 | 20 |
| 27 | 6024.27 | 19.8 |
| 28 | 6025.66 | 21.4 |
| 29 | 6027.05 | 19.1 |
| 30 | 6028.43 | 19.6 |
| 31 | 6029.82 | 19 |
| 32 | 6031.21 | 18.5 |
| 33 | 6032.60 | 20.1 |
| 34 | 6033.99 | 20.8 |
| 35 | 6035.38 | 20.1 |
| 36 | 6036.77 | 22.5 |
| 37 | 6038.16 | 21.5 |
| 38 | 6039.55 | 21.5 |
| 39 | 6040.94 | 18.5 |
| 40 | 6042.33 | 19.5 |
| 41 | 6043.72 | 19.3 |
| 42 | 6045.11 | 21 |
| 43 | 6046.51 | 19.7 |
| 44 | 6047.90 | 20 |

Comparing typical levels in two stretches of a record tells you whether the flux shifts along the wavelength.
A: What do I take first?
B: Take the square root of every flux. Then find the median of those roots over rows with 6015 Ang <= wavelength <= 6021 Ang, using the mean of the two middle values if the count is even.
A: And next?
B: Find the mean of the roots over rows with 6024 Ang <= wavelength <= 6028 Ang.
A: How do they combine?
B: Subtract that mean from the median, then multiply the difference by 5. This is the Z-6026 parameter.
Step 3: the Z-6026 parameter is -0.6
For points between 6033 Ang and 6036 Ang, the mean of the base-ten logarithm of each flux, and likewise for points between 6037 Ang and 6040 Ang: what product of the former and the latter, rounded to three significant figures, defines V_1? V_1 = 1.75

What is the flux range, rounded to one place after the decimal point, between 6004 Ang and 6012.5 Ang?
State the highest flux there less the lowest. 4.6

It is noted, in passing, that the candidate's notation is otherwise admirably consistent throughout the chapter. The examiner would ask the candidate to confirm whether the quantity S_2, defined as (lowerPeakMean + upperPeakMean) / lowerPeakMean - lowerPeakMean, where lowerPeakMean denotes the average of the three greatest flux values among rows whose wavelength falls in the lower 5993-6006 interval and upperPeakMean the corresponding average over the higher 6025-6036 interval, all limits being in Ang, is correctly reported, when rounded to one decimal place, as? -20.6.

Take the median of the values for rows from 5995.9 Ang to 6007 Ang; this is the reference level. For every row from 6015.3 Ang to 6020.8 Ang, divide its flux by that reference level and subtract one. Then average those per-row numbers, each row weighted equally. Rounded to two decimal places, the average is -0.06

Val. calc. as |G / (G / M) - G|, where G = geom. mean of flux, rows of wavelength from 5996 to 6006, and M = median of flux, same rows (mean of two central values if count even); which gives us 0.28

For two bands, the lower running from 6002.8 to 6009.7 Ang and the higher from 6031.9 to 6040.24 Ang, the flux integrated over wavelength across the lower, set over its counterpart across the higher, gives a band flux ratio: 0.77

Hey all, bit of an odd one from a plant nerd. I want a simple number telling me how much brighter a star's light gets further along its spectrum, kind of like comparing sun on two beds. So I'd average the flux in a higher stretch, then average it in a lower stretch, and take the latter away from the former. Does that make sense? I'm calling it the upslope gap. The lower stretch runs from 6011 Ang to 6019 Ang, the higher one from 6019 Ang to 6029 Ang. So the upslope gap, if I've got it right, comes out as 0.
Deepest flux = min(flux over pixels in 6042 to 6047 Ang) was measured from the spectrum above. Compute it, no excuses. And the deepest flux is 19.3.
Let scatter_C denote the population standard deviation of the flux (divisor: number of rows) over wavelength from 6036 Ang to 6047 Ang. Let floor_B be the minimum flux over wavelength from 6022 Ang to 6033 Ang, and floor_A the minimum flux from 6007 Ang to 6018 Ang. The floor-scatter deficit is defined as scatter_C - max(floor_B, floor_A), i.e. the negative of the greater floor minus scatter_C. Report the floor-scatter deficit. -17.2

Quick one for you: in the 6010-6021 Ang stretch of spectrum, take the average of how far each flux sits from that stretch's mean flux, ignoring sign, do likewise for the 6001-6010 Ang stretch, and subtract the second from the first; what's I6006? -0.30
